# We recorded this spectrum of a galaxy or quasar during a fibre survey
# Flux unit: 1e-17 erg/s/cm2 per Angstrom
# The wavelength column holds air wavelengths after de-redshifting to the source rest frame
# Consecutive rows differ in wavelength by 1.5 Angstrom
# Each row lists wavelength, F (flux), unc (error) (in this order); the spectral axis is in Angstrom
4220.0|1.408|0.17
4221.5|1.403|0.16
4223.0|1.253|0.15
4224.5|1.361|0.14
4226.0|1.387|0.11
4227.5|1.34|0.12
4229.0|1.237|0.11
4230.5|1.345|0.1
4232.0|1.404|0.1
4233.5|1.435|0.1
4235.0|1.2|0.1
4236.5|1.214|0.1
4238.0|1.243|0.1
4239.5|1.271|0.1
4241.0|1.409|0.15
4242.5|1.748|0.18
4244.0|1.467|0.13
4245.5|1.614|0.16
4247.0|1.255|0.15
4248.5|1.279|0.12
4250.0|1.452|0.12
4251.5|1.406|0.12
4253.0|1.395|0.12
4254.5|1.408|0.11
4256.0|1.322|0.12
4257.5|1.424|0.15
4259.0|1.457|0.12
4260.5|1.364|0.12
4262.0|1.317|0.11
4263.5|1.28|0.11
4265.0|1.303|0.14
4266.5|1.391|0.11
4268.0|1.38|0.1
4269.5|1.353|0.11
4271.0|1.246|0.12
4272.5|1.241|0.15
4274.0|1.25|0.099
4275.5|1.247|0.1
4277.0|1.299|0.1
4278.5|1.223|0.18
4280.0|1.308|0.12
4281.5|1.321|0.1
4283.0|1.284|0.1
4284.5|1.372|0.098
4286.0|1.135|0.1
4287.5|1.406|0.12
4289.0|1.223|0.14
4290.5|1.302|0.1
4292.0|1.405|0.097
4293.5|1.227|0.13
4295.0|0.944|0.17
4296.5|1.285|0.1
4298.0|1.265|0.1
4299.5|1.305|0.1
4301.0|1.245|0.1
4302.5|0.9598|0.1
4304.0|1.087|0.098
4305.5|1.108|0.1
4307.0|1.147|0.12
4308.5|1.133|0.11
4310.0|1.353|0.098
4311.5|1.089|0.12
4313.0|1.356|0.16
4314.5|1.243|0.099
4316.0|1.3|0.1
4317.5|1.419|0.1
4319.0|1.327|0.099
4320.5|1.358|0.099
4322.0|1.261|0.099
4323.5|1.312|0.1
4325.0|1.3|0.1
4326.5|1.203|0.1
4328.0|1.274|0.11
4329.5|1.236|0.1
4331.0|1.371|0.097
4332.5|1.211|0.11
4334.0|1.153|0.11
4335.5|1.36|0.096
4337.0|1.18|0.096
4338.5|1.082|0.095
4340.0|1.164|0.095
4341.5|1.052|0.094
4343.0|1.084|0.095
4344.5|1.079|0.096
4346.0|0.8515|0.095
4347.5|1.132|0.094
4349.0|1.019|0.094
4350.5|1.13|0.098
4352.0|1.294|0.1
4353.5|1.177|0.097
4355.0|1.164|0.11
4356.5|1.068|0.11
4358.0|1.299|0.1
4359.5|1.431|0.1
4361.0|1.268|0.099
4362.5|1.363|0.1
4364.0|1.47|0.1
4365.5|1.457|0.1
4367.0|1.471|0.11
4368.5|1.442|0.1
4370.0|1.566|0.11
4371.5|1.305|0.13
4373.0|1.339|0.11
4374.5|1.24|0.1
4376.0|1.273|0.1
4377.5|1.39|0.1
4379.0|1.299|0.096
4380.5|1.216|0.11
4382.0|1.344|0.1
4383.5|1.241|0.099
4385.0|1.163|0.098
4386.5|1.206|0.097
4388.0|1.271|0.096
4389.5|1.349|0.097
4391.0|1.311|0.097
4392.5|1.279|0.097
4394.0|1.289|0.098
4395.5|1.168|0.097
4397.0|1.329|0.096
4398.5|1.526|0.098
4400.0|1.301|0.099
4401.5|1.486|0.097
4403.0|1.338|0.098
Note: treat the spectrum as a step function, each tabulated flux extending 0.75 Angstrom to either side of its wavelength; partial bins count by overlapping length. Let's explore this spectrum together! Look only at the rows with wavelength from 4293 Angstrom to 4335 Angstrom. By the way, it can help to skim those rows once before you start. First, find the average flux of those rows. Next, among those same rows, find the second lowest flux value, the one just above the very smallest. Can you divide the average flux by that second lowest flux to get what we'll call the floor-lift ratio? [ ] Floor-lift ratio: 1.28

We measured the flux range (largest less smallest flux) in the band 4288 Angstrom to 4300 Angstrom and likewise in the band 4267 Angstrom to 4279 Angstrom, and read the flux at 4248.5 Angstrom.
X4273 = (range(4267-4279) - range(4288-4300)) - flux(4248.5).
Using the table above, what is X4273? -1.58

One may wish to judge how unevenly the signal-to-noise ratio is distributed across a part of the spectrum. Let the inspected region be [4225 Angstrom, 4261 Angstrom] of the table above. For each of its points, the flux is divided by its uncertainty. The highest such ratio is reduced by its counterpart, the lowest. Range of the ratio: 6.0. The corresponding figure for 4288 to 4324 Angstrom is 8.9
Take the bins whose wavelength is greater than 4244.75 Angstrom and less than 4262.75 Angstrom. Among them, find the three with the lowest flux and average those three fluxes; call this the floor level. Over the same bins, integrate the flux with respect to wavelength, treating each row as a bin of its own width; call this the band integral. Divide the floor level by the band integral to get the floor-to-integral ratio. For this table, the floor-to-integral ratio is 0.051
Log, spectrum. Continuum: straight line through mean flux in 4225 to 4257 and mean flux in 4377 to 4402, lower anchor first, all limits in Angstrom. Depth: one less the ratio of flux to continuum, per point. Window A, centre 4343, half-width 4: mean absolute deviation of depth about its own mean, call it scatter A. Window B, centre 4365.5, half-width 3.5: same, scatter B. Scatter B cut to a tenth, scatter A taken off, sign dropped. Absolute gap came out 0.056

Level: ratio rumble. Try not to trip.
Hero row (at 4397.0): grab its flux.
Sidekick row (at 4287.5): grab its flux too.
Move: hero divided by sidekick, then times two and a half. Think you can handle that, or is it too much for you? 2.4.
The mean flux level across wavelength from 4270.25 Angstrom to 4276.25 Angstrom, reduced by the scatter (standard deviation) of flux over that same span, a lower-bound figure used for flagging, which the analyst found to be 1.24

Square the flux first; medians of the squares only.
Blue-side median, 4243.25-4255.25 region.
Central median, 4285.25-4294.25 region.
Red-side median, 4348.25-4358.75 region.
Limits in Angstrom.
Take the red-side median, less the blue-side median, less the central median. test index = -2.23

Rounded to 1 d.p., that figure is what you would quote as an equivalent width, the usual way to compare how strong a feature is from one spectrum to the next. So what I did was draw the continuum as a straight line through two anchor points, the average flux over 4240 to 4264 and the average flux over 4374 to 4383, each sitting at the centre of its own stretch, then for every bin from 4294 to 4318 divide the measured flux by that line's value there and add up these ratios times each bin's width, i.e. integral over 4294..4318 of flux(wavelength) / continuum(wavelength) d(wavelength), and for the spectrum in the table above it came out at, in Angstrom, 21.2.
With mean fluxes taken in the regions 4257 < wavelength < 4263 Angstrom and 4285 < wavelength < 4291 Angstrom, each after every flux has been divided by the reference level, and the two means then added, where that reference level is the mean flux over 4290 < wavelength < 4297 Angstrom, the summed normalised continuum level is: 2.16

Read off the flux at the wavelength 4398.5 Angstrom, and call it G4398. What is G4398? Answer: 1.526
